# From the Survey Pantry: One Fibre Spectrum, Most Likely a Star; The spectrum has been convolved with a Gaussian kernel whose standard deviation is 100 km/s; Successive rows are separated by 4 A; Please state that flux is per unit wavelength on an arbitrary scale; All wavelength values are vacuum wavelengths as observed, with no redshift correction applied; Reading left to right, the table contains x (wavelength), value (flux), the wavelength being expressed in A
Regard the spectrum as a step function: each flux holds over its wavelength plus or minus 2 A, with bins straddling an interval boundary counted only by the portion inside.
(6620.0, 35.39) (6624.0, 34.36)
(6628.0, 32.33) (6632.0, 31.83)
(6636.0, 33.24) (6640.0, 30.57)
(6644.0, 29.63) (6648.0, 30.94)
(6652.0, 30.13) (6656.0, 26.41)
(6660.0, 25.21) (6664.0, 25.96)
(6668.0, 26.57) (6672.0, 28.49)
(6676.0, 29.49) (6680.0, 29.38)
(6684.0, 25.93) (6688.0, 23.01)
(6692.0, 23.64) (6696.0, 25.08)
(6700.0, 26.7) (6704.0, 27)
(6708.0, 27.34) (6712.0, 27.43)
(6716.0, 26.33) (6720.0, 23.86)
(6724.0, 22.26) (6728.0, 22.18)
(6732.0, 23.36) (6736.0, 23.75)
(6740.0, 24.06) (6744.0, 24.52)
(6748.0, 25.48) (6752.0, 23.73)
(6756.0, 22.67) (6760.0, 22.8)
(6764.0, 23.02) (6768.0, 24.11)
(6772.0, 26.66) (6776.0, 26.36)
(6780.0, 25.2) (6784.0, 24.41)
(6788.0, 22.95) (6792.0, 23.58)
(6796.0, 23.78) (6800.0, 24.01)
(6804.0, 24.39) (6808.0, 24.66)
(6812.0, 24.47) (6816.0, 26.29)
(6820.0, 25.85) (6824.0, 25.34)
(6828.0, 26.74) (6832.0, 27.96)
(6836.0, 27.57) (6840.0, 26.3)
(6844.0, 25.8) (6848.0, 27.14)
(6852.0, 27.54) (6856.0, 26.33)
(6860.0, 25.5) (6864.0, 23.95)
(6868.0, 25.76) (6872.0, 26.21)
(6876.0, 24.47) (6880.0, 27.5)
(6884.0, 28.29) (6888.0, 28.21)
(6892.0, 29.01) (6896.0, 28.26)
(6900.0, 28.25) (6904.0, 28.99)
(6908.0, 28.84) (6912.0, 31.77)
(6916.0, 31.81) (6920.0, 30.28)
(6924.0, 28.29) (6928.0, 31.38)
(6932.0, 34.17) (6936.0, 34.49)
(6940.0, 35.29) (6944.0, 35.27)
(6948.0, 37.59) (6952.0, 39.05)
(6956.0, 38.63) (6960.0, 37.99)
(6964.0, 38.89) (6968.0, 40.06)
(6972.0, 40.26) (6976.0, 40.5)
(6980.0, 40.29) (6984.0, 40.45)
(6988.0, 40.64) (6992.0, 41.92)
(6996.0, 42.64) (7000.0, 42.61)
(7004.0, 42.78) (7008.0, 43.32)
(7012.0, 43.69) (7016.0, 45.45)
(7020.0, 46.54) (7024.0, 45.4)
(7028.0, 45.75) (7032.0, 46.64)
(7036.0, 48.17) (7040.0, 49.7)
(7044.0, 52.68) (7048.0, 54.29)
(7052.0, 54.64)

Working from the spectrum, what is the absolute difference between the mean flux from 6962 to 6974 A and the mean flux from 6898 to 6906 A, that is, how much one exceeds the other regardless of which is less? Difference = 11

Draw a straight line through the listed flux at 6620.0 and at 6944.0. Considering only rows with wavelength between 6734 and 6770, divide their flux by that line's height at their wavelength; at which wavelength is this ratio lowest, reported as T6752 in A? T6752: 6756.0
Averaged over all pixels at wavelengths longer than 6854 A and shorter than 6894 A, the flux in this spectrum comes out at 26.5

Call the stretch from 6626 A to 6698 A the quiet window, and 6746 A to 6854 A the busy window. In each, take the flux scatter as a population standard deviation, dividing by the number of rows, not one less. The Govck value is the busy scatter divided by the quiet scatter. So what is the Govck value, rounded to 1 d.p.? 0.5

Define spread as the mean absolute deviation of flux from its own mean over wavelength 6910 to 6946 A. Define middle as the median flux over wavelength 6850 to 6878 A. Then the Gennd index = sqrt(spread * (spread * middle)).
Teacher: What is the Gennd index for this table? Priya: 10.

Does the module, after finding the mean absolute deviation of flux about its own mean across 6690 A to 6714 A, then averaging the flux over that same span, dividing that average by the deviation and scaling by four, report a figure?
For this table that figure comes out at 86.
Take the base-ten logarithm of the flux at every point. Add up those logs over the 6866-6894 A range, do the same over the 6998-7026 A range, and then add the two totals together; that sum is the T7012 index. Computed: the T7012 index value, 21.5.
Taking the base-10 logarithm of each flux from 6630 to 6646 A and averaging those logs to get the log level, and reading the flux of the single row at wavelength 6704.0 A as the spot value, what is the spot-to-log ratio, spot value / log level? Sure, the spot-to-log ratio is 18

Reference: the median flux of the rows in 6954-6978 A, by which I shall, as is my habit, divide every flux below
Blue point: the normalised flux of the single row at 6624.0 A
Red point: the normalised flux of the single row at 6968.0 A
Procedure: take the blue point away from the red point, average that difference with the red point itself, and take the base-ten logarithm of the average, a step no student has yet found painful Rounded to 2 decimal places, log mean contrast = -0.24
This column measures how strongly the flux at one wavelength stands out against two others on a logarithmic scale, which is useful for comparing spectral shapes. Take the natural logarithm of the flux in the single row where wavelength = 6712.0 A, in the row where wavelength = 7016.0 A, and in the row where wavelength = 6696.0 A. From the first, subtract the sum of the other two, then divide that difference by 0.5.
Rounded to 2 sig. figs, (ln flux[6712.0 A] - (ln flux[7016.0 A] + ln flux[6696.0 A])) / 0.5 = -7.5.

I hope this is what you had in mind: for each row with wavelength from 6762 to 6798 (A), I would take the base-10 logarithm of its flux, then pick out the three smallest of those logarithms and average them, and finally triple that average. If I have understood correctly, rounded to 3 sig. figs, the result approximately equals 4.10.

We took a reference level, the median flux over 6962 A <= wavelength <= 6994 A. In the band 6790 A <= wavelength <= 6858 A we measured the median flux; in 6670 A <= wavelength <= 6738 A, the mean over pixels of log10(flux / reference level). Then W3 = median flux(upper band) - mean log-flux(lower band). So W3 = 26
